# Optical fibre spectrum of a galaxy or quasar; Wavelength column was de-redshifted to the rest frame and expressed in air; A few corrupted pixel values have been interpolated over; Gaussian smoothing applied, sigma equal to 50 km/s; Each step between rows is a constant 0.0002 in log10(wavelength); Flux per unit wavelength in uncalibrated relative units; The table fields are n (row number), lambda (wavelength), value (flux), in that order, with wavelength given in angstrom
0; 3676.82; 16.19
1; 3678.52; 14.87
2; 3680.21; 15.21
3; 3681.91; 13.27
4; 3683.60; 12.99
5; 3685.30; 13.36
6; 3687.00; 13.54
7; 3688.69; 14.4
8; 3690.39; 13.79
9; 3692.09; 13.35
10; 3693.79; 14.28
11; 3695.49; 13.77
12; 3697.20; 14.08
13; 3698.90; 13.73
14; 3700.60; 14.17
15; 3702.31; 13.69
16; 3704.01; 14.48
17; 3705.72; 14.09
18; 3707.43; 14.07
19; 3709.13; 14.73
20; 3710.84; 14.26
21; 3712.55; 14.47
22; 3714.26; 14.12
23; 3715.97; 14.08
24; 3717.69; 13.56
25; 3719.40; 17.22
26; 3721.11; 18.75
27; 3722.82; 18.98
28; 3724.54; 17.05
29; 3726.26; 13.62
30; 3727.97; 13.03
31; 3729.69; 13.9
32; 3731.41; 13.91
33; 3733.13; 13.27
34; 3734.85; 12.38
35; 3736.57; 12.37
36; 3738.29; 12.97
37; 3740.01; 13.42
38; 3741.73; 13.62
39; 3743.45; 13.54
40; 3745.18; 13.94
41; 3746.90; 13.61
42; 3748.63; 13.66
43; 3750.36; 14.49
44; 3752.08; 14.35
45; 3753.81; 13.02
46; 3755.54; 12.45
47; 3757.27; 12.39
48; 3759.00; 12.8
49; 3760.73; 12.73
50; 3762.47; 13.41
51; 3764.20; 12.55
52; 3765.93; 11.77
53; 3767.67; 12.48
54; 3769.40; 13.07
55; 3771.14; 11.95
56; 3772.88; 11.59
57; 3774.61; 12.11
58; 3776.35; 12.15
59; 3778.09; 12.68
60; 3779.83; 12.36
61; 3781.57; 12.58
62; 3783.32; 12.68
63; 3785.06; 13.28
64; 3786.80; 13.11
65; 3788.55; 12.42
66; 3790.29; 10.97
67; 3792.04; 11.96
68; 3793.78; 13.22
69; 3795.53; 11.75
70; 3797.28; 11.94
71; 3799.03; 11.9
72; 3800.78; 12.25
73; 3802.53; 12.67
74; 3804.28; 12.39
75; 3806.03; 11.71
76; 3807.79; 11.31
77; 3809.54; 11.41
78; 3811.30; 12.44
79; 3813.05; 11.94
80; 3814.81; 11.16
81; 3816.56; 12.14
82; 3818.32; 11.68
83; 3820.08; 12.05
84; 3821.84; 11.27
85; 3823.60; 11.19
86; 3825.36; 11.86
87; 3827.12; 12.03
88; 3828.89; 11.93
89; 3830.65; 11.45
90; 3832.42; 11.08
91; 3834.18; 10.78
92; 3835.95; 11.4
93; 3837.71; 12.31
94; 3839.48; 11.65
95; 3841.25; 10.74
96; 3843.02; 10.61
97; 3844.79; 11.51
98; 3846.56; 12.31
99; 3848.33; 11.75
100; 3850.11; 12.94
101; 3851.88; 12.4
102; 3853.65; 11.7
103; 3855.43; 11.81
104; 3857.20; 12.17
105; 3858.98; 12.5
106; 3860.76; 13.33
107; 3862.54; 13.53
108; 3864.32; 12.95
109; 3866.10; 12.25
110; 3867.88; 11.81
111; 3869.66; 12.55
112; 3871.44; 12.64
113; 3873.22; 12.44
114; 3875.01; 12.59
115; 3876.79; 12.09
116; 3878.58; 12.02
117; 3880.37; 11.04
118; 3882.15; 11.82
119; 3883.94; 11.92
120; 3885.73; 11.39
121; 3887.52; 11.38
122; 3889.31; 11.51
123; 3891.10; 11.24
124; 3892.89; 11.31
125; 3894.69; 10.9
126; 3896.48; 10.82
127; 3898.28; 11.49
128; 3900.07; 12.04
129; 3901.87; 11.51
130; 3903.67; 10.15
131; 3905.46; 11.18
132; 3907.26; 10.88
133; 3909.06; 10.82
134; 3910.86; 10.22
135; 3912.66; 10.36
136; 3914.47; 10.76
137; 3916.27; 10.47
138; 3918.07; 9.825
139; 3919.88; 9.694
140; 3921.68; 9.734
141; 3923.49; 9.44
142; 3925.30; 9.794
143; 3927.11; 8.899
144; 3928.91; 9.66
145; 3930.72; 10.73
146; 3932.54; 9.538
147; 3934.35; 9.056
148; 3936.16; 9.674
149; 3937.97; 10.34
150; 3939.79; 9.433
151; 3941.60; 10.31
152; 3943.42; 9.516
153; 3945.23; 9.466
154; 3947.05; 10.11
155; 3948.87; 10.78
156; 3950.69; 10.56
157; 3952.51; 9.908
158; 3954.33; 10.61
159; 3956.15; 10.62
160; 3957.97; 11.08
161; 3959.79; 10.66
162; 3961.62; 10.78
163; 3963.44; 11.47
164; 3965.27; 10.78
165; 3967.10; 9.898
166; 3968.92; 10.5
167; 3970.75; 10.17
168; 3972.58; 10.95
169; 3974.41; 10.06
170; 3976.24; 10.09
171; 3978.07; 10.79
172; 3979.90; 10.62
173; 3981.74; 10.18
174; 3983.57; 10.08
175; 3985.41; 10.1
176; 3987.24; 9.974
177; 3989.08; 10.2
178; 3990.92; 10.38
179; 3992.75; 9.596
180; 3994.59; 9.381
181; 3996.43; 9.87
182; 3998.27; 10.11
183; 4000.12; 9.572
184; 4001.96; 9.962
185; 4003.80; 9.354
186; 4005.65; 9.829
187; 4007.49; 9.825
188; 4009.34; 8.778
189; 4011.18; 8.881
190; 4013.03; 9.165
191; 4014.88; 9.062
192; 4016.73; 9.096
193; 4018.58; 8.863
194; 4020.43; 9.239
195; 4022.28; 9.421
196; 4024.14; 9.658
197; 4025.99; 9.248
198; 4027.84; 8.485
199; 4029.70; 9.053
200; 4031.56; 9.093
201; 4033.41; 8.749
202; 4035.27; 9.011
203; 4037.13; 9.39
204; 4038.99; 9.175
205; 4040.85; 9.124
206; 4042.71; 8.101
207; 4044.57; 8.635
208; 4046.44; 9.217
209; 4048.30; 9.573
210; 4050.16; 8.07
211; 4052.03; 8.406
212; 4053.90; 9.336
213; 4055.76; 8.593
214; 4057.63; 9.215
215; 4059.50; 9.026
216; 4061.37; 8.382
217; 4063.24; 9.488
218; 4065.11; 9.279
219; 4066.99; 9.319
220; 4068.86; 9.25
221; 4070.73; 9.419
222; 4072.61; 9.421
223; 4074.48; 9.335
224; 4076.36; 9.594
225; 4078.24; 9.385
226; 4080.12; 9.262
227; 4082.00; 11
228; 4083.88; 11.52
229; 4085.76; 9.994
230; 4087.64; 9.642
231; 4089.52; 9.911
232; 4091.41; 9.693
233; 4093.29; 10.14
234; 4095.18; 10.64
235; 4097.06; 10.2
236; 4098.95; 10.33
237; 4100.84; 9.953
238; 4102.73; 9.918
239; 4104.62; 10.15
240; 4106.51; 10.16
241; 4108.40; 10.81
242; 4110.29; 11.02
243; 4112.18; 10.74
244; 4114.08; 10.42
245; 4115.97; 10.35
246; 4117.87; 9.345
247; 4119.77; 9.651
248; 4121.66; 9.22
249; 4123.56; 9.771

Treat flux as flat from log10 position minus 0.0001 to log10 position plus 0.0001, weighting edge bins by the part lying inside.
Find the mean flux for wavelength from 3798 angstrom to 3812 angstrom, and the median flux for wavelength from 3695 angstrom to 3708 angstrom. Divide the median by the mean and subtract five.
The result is -3.83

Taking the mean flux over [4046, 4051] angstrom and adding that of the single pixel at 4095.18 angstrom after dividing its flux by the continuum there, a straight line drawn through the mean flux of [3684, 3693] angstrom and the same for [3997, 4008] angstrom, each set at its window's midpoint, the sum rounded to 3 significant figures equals 10.2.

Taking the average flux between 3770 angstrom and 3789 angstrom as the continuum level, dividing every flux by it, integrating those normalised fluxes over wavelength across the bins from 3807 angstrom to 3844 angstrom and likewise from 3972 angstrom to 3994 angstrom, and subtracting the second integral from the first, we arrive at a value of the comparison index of 16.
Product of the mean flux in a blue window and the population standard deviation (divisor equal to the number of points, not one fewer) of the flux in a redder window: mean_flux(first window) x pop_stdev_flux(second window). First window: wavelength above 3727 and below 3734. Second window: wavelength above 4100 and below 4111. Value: 5.7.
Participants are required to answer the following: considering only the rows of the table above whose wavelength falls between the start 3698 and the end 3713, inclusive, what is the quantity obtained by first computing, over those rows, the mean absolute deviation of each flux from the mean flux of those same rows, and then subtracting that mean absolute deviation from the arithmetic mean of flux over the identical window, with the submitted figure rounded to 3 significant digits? 13.9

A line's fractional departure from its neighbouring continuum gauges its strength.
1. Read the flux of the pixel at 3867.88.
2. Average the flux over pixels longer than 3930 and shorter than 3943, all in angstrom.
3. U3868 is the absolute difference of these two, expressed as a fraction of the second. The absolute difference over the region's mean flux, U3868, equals 0.20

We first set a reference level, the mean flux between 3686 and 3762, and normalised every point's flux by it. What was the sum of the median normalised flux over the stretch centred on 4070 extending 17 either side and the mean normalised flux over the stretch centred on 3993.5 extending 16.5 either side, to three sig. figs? 1.37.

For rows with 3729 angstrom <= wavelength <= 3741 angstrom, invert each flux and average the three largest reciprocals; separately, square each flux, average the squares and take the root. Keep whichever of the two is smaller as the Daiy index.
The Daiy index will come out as 0.080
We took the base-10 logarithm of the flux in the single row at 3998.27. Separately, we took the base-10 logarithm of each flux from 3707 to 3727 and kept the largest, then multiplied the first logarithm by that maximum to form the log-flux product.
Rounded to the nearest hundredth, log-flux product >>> 1.28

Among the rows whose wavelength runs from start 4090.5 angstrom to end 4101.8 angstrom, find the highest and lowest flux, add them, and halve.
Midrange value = 10.2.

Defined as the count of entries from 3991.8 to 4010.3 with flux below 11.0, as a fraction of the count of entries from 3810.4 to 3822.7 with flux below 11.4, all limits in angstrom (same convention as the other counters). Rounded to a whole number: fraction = 5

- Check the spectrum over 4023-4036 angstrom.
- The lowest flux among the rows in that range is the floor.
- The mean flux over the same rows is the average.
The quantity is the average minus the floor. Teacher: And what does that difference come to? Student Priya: 0.6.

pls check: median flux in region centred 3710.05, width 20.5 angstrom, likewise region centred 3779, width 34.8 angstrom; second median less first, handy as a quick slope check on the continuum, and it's -1.7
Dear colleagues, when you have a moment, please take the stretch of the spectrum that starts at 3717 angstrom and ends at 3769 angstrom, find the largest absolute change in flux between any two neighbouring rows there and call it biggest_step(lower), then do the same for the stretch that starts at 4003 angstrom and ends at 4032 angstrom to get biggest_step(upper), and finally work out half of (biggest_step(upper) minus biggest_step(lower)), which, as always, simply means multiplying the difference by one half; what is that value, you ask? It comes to -1.31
